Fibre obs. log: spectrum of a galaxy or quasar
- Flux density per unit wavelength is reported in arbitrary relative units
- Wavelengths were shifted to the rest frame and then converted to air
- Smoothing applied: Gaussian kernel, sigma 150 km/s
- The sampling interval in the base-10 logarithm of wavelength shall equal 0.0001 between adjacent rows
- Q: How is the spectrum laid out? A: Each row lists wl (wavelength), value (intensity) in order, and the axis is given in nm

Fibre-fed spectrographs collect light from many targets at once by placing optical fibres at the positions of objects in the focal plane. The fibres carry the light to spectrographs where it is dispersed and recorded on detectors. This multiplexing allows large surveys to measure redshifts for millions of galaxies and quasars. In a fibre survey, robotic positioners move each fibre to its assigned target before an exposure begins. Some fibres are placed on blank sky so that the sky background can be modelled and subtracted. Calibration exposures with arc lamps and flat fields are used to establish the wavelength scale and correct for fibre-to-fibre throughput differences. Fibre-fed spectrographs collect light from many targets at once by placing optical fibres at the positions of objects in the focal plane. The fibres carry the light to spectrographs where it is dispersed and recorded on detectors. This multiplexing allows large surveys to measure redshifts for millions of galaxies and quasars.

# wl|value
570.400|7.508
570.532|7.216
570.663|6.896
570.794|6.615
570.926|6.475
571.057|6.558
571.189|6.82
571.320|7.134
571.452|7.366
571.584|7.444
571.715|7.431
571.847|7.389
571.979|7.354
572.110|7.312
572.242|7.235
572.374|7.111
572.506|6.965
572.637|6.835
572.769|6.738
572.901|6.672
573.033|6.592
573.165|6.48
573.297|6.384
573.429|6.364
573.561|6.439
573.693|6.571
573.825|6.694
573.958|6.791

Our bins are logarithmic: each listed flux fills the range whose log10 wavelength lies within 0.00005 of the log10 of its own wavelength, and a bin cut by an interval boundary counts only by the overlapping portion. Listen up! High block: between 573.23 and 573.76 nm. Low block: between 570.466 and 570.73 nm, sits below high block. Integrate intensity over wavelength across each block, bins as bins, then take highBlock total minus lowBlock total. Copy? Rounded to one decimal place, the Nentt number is 1.5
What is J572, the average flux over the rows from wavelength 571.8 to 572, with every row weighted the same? 7.4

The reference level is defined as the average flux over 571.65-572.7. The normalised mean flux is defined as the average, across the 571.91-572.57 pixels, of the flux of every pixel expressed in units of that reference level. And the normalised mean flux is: 1.00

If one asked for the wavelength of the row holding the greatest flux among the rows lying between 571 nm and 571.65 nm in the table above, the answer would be 571.584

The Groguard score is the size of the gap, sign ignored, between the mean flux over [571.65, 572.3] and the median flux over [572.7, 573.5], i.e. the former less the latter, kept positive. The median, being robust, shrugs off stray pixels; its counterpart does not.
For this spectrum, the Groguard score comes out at 0.8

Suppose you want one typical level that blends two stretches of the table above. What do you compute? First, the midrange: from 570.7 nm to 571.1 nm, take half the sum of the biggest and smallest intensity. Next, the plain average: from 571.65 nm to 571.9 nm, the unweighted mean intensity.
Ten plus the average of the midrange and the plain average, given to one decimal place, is 17.0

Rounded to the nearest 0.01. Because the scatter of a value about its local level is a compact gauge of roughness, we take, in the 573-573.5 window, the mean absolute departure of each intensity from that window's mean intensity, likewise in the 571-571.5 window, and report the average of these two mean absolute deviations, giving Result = 0.18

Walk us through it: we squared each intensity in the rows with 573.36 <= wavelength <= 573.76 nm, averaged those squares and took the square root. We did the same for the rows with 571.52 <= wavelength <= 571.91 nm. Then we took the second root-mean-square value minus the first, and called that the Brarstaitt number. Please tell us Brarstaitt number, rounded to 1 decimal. 1.0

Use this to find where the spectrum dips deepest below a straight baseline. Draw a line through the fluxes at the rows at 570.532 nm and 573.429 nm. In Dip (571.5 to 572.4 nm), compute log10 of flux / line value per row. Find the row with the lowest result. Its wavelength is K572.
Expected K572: 572.374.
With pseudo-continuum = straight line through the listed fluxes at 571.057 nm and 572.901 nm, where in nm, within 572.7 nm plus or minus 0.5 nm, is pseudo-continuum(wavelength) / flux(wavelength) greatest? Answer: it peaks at 573.165 nm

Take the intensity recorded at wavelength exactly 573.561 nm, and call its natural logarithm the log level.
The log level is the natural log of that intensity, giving 1.86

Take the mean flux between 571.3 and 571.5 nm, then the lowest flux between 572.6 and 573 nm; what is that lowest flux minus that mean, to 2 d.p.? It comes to -0.58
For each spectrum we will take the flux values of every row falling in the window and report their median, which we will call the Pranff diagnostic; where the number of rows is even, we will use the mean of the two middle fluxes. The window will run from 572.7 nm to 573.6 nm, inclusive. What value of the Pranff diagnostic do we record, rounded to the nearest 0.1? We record 6.5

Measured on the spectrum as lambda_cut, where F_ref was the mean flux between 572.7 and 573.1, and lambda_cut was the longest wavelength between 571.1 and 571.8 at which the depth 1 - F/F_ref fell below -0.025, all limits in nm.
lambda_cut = 571.715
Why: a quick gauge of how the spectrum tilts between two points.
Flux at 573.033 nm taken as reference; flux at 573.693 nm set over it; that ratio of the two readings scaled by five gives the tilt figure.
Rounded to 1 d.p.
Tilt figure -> 5.0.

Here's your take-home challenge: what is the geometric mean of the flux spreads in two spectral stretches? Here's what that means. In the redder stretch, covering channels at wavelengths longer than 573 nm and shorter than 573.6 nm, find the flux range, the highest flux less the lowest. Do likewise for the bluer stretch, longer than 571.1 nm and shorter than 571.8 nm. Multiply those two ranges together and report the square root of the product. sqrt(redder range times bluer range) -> 0.38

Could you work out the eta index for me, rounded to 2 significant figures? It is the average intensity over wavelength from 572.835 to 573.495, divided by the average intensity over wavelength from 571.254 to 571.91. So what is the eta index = 0.88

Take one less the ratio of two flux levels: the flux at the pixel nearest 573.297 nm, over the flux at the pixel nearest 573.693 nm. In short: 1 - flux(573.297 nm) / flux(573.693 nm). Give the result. 0.028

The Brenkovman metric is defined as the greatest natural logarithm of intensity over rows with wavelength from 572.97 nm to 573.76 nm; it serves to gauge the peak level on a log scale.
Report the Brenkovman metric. 1.89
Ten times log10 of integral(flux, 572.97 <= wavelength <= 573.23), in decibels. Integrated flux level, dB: 2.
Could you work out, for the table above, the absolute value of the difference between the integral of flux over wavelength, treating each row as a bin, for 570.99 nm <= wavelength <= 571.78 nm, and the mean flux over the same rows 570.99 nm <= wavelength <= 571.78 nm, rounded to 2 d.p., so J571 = 1.50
